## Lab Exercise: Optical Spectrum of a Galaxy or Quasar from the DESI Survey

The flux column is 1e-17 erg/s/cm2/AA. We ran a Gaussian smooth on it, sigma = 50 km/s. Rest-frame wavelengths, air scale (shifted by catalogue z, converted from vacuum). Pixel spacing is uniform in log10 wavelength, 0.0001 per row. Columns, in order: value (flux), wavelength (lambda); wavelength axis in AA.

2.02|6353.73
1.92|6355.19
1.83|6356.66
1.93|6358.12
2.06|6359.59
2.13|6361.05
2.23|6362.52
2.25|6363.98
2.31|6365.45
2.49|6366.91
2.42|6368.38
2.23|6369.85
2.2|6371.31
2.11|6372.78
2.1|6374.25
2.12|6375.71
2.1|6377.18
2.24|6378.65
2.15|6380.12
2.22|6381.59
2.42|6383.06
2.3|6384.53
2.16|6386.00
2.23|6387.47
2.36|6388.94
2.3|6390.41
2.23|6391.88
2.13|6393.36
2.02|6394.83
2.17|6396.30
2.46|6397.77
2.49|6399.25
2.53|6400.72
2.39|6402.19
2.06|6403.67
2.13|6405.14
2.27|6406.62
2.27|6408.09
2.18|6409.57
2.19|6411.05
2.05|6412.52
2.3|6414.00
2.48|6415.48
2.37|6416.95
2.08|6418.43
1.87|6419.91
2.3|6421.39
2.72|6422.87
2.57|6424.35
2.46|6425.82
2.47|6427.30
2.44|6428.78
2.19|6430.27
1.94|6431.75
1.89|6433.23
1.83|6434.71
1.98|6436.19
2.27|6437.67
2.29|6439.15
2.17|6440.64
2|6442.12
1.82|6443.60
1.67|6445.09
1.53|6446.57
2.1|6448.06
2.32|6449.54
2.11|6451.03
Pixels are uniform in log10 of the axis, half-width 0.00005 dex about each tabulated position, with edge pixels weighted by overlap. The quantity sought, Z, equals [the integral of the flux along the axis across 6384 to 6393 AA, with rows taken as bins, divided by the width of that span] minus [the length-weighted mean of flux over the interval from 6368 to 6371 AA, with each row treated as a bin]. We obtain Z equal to 0.0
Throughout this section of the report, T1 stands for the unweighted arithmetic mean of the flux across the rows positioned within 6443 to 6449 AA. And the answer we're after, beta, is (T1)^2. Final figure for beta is 3.17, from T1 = 1.78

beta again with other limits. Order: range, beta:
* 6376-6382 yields 4.74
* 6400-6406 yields 5.19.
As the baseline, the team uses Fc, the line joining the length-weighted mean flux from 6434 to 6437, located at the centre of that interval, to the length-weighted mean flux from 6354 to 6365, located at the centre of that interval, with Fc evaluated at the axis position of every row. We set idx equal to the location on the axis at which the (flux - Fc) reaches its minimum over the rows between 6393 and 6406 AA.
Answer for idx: 6394.83 AA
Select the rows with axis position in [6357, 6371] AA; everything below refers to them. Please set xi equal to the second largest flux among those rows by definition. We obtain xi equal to 2.42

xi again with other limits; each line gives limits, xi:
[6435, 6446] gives 2.27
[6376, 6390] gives 2.36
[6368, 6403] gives 2.49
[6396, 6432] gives 2.57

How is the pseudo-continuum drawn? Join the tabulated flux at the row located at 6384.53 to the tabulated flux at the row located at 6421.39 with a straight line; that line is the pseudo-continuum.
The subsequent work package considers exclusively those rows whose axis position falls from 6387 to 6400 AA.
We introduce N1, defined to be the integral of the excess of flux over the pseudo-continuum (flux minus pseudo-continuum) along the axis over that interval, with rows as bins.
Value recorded -0.4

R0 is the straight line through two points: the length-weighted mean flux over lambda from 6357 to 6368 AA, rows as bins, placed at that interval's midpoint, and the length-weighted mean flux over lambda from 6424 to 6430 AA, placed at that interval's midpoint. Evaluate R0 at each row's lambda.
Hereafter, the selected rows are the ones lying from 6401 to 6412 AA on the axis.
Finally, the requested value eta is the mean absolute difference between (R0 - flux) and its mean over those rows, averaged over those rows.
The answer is 0.09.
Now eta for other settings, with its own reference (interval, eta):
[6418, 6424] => 0.26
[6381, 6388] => 0.08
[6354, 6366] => 0.14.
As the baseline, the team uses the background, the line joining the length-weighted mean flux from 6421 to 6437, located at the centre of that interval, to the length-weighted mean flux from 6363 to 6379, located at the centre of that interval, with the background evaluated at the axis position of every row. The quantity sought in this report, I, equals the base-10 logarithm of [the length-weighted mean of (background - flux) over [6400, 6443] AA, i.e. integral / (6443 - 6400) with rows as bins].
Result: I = -1.66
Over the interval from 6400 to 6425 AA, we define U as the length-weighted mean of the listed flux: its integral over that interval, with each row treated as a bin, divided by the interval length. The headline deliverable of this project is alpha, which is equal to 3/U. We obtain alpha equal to 1.32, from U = 2.28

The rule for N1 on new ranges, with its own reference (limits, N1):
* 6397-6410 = 0.1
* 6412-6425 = 0.1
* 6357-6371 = -1.2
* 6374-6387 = -1.2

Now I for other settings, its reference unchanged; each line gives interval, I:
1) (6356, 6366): -0.90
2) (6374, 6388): -1.52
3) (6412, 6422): -1.40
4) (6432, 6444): -0.65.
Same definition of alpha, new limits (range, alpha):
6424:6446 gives 1.41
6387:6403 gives 1.30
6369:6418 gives 1.34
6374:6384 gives 1.36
